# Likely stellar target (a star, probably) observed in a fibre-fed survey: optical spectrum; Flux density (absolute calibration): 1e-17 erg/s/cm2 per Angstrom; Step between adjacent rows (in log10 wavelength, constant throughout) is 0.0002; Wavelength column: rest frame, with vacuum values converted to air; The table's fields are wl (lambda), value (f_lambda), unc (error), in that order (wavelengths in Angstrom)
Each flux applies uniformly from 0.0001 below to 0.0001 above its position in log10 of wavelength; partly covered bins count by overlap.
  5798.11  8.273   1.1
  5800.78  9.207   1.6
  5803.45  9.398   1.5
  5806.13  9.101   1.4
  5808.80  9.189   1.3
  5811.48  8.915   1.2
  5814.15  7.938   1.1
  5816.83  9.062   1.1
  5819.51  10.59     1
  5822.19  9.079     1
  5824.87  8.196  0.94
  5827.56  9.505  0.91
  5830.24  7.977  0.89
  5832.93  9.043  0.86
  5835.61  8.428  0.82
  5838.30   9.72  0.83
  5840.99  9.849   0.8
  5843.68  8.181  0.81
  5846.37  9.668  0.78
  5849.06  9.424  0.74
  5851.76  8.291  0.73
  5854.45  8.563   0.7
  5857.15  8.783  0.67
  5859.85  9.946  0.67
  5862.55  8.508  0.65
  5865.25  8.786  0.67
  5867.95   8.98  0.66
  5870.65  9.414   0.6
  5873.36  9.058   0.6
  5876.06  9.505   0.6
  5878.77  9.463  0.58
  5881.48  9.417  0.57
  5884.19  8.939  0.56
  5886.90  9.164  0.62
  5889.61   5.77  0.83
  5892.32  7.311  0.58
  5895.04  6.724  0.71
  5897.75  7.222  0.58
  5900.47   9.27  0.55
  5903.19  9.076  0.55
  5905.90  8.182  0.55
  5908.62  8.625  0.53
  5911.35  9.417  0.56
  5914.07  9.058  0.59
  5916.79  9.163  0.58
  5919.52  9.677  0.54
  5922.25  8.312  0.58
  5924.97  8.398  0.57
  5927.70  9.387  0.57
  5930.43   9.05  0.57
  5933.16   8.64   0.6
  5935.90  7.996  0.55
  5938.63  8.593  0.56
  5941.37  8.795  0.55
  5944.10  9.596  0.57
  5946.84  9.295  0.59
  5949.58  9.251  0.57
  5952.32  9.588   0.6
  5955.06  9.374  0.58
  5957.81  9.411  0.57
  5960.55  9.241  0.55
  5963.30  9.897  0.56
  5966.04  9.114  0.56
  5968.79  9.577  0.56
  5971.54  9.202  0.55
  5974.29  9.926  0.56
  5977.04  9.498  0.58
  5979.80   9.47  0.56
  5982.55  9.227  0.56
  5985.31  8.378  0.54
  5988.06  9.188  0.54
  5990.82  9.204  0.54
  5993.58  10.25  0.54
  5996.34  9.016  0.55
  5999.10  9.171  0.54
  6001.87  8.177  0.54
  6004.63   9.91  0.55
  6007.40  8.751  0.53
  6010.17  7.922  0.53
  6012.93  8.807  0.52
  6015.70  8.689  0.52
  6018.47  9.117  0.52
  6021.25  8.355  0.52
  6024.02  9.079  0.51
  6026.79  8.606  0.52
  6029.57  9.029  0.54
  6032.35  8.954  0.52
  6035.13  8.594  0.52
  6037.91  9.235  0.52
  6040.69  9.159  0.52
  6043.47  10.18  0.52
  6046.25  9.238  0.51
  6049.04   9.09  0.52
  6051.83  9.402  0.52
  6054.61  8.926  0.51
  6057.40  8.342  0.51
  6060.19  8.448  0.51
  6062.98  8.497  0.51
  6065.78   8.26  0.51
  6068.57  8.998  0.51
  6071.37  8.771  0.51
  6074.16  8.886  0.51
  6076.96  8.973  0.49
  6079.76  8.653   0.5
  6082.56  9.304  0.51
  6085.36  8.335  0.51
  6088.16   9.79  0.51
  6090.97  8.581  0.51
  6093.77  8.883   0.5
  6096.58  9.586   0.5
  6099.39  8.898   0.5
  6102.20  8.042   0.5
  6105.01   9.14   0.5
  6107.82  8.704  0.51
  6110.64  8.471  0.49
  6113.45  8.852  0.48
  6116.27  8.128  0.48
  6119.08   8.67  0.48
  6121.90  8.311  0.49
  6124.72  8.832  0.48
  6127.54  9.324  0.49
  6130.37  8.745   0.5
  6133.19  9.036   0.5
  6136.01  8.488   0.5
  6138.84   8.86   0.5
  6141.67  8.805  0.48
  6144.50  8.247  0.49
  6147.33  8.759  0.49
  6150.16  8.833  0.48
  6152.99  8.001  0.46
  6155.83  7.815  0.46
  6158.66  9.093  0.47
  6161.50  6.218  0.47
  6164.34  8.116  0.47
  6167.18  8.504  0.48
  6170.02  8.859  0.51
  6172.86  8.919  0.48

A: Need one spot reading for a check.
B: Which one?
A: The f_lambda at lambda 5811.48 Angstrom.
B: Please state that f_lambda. 8.915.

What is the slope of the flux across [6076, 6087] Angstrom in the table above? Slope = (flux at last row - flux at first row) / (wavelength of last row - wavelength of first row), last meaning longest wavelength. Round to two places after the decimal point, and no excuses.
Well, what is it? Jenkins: -0.08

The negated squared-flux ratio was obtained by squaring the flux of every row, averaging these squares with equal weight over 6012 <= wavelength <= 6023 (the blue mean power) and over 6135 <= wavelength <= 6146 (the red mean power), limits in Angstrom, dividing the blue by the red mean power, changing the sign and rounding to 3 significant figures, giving -1.03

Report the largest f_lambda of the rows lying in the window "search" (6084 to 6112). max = 9.79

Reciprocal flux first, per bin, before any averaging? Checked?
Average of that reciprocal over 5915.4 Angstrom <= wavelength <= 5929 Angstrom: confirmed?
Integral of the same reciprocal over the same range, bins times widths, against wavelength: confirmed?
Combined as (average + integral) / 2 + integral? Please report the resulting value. 2.34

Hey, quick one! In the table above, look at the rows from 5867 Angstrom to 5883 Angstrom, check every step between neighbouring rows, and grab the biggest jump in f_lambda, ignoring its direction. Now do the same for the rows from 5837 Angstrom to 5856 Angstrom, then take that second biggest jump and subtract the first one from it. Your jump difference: 1.22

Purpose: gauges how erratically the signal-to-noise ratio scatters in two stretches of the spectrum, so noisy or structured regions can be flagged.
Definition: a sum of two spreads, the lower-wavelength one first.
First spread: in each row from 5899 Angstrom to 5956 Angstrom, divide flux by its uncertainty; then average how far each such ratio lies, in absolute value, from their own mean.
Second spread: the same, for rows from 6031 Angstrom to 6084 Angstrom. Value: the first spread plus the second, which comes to 1.3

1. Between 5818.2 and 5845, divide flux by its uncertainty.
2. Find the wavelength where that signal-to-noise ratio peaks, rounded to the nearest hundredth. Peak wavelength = 5840.99 Angstrom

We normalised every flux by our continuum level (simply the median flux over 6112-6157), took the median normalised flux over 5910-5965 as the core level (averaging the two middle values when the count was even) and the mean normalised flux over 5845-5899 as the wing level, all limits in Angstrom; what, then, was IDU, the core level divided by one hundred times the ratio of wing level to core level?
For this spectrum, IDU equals 0.0113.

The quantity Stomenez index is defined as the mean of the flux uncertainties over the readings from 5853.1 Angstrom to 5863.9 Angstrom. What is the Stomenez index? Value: 0.67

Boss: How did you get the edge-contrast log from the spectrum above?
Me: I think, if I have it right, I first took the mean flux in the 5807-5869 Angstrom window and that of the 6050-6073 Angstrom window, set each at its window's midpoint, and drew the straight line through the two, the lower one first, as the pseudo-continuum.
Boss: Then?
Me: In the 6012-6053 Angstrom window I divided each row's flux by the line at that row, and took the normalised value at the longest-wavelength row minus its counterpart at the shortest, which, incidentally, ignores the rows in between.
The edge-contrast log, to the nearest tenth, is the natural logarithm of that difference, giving -2.6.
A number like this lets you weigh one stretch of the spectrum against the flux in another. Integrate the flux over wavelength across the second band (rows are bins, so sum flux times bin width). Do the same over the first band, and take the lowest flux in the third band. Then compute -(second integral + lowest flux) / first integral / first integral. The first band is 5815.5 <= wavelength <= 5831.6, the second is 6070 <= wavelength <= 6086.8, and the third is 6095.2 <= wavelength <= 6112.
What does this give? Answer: -0.0073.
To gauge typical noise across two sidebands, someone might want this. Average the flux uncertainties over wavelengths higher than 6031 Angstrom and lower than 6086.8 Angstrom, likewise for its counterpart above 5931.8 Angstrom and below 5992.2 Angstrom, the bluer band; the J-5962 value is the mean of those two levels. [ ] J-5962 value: 0.54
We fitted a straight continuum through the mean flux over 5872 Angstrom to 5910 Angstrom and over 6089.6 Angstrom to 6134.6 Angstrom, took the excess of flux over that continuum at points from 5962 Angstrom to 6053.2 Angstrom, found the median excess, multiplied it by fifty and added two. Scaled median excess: 31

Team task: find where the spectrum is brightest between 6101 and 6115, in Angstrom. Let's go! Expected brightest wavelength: 6105.01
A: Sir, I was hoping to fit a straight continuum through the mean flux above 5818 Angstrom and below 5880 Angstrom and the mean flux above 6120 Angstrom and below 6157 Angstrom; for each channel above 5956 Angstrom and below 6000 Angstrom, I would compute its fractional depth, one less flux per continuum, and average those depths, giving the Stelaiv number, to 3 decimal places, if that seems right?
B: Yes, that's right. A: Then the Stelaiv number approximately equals -0.054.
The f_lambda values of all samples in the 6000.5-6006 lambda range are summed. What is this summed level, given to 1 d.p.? 18.1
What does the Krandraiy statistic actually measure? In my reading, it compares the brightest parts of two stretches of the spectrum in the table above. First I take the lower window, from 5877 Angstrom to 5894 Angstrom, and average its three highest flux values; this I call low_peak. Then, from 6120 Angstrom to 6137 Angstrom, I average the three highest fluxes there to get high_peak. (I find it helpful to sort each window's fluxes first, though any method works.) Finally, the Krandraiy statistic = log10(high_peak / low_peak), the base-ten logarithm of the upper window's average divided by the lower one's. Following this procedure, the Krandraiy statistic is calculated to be -0.013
